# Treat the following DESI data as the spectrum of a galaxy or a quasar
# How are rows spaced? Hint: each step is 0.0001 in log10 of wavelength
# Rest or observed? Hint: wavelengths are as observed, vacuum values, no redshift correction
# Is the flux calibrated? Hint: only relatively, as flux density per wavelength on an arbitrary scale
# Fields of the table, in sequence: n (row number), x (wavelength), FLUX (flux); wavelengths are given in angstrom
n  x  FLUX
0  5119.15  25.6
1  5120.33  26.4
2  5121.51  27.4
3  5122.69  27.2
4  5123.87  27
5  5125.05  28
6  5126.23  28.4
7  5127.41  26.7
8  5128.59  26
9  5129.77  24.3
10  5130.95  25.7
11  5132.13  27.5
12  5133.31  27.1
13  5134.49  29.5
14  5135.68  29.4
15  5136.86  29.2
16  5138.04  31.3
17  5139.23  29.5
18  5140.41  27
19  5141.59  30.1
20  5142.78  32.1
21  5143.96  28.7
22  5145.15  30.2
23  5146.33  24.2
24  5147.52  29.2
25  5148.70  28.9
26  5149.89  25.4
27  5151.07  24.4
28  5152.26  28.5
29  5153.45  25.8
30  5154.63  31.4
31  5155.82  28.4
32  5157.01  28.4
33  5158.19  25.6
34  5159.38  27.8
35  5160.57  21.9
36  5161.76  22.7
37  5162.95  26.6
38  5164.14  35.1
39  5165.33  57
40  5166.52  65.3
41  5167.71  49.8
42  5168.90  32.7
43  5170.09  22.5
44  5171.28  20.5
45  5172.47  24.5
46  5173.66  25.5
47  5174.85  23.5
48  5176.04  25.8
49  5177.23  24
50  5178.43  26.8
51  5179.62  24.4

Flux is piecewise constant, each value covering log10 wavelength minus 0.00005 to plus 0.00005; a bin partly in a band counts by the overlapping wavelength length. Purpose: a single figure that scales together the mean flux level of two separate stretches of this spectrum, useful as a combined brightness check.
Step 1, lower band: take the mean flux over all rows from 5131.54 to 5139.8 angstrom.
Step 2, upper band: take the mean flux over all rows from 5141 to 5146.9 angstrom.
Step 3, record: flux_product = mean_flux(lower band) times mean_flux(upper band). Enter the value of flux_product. 845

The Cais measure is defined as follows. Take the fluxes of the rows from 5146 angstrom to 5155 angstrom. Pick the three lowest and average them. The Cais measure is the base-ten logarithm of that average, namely 1.39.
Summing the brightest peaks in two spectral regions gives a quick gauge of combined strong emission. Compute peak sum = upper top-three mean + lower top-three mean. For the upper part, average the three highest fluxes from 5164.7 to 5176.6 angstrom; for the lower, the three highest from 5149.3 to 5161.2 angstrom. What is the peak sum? 87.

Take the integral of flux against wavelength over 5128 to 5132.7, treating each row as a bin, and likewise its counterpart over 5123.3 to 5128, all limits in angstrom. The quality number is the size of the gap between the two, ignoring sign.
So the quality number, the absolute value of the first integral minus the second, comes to 8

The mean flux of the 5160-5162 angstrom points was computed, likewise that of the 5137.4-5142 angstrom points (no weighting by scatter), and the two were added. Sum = 52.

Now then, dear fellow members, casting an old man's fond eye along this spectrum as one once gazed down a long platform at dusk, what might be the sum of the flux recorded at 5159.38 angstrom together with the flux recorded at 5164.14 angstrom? 63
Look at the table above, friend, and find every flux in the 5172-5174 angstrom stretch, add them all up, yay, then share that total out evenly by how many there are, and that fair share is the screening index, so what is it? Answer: 25.0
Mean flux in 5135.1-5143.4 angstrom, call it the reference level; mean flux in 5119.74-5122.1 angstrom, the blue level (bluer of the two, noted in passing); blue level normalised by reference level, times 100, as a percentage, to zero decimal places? 90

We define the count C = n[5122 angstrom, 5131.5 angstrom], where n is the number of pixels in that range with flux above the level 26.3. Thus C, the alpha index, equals 5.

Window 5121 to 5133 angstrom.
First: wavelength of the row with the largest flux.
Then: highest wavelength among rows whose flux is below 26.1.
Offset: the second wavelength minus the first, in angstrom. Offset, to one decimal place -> 4.7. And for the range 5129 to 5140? -7.1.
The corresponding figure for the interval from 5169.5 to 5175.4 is 1.2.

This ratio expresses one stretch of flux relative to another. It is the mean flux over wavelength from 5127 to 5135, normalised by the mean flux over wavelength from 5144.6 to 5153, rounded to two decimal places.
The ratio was 0.98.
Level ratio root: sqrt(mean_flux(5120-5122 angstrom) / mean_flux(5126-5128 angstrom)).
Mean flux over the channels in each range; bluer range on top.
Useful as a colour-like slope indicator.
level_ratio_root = 0.99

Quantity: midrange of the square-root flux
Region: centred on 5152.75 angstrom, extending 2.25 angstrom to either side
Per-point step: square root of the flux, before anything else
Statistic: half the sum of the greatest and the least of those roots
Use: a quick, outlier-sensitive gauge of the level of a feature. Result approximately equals 5.27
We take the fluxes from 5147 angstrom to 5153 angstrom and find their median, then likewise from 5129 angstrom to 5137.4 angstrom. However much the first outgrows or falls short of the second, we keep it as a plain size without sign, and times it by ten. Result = 10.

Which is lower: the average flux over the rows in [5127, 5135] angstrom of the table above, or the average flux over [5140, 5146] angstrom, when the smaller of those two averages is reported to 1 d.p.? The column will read 26.7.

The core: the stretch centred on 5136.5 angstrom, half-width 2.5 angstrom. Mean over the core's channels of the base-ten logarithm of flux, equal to 1.47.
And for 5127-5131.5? 1.41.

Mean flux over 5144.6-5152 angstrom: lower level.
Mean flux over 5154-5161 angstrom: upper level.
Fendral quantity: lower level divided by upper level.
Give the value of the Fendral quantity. 0.99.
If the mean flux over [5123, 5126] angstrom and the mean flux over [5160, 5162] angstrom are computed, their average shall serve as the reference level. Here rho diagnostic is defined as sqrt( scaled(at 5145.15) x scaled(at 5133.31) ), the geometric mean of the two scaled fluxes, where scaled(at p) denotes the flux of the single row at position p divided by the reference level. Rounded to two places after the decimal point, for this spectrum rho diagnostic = 1.15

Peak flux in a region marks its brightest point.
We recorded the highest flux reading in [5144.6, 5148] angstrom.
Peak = 30.2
